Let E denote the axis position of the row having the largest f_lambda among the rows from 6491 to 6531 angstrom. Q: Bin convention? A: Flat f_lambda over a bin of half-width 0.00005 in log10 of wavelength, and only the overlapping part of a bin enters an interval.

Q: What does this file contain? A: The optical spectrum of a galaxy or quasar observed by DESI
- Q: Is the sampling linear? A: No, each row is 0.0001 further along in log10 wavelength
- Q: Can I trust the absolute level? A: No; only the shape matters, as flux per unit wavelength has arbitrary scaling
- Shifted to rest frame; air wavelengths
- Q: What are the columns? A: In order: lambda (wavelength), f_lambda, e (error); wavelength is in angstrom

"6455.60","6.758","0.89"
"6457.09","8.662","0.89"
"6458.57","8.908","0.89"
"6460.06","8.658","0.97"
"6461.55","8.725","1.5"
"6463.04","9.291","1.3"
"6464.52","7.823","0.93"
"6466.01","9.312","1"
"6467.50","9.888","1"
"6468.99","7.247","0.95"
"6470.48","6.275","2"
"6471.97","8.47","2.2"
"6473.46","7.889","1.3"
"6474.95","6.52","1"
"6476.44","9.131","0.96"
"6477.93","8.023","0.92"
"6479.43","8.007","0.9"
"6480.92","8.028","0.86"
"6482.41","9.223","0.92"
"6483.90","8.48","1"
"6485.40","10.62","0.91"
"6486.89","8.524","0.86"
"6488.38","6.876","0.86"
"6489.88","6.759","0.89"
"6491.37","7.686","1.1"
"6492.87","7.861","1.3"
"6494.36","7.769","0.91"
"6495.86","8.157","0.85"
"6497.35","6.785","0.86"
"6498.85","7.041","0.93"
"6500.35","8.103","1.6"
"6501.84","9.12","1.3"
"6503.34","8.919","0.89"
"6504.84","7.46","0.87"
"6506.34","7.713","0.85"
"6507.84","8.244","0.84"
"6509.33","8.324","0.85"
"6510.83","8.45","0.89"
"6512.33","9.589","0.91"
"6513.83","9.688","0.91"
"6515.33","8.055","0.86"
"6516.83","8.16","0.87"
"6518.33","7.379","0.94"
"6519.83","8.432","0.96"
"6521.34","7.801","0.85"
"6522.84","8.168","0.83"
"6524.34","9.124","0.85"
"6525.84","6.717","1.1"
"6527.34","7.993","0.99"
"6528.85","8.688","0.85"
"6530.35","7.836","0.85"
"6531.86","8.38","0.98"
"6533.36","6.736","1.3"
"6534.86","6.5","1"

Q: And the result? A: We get 6513.83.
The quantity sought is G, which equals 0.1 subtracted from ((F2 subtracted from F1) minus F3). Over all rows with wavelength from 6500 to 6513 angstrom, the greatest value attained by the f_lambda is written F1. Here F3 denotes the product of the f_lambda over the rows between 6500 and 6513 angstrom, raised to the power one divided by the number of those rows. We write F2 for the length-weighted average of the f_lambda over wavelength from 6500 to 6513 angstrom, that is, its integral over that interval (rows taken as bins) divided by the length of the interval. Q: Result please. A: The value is -7.4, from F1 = 9.589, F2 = 8.4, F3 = 8.4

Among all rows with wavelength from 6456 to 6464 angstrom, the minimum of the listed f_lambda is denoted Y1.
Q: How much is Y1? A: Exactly 8.658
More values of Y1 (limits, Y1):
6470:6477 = 6.275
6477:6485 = 8.007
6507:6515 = 8.244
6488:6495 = 6.759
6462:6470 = 7.247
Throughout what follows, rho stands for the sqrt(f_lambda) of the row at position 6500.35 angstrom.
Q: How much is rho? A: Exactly 2.85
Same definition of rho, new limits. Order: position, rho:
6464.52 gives 2.80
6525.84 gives 2.59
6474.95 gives 2.55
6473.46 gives 2.81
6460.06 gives 2.94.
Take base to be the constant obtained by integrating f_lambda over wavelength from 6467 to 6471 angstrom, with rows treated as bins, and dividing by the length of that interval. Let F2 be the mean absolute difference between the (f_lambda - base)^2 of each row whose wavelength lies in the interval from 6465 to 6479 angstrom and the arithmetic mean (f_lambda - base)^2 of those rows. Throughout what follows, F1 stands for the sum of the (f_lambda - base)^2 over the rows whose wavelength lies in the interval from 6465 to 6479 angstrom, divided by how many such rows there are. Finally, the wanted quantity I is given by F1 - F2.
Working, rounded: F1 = 1.5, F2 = 1.1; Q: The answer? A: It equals 0.36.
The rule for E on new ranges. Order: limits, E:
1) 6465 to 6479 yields 6467.50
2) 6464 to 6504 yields 6485.40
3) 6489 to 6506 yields 6501.84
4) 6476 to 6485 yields 6482.41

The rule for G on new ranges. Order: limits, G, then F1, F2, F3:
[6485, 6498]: -5.1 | 10.62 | 7.8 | 7.8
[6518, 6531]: -7.0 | 9.124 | 8.0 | 8.0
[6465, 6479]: -6.3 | 9.888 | 8.1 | 8.0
